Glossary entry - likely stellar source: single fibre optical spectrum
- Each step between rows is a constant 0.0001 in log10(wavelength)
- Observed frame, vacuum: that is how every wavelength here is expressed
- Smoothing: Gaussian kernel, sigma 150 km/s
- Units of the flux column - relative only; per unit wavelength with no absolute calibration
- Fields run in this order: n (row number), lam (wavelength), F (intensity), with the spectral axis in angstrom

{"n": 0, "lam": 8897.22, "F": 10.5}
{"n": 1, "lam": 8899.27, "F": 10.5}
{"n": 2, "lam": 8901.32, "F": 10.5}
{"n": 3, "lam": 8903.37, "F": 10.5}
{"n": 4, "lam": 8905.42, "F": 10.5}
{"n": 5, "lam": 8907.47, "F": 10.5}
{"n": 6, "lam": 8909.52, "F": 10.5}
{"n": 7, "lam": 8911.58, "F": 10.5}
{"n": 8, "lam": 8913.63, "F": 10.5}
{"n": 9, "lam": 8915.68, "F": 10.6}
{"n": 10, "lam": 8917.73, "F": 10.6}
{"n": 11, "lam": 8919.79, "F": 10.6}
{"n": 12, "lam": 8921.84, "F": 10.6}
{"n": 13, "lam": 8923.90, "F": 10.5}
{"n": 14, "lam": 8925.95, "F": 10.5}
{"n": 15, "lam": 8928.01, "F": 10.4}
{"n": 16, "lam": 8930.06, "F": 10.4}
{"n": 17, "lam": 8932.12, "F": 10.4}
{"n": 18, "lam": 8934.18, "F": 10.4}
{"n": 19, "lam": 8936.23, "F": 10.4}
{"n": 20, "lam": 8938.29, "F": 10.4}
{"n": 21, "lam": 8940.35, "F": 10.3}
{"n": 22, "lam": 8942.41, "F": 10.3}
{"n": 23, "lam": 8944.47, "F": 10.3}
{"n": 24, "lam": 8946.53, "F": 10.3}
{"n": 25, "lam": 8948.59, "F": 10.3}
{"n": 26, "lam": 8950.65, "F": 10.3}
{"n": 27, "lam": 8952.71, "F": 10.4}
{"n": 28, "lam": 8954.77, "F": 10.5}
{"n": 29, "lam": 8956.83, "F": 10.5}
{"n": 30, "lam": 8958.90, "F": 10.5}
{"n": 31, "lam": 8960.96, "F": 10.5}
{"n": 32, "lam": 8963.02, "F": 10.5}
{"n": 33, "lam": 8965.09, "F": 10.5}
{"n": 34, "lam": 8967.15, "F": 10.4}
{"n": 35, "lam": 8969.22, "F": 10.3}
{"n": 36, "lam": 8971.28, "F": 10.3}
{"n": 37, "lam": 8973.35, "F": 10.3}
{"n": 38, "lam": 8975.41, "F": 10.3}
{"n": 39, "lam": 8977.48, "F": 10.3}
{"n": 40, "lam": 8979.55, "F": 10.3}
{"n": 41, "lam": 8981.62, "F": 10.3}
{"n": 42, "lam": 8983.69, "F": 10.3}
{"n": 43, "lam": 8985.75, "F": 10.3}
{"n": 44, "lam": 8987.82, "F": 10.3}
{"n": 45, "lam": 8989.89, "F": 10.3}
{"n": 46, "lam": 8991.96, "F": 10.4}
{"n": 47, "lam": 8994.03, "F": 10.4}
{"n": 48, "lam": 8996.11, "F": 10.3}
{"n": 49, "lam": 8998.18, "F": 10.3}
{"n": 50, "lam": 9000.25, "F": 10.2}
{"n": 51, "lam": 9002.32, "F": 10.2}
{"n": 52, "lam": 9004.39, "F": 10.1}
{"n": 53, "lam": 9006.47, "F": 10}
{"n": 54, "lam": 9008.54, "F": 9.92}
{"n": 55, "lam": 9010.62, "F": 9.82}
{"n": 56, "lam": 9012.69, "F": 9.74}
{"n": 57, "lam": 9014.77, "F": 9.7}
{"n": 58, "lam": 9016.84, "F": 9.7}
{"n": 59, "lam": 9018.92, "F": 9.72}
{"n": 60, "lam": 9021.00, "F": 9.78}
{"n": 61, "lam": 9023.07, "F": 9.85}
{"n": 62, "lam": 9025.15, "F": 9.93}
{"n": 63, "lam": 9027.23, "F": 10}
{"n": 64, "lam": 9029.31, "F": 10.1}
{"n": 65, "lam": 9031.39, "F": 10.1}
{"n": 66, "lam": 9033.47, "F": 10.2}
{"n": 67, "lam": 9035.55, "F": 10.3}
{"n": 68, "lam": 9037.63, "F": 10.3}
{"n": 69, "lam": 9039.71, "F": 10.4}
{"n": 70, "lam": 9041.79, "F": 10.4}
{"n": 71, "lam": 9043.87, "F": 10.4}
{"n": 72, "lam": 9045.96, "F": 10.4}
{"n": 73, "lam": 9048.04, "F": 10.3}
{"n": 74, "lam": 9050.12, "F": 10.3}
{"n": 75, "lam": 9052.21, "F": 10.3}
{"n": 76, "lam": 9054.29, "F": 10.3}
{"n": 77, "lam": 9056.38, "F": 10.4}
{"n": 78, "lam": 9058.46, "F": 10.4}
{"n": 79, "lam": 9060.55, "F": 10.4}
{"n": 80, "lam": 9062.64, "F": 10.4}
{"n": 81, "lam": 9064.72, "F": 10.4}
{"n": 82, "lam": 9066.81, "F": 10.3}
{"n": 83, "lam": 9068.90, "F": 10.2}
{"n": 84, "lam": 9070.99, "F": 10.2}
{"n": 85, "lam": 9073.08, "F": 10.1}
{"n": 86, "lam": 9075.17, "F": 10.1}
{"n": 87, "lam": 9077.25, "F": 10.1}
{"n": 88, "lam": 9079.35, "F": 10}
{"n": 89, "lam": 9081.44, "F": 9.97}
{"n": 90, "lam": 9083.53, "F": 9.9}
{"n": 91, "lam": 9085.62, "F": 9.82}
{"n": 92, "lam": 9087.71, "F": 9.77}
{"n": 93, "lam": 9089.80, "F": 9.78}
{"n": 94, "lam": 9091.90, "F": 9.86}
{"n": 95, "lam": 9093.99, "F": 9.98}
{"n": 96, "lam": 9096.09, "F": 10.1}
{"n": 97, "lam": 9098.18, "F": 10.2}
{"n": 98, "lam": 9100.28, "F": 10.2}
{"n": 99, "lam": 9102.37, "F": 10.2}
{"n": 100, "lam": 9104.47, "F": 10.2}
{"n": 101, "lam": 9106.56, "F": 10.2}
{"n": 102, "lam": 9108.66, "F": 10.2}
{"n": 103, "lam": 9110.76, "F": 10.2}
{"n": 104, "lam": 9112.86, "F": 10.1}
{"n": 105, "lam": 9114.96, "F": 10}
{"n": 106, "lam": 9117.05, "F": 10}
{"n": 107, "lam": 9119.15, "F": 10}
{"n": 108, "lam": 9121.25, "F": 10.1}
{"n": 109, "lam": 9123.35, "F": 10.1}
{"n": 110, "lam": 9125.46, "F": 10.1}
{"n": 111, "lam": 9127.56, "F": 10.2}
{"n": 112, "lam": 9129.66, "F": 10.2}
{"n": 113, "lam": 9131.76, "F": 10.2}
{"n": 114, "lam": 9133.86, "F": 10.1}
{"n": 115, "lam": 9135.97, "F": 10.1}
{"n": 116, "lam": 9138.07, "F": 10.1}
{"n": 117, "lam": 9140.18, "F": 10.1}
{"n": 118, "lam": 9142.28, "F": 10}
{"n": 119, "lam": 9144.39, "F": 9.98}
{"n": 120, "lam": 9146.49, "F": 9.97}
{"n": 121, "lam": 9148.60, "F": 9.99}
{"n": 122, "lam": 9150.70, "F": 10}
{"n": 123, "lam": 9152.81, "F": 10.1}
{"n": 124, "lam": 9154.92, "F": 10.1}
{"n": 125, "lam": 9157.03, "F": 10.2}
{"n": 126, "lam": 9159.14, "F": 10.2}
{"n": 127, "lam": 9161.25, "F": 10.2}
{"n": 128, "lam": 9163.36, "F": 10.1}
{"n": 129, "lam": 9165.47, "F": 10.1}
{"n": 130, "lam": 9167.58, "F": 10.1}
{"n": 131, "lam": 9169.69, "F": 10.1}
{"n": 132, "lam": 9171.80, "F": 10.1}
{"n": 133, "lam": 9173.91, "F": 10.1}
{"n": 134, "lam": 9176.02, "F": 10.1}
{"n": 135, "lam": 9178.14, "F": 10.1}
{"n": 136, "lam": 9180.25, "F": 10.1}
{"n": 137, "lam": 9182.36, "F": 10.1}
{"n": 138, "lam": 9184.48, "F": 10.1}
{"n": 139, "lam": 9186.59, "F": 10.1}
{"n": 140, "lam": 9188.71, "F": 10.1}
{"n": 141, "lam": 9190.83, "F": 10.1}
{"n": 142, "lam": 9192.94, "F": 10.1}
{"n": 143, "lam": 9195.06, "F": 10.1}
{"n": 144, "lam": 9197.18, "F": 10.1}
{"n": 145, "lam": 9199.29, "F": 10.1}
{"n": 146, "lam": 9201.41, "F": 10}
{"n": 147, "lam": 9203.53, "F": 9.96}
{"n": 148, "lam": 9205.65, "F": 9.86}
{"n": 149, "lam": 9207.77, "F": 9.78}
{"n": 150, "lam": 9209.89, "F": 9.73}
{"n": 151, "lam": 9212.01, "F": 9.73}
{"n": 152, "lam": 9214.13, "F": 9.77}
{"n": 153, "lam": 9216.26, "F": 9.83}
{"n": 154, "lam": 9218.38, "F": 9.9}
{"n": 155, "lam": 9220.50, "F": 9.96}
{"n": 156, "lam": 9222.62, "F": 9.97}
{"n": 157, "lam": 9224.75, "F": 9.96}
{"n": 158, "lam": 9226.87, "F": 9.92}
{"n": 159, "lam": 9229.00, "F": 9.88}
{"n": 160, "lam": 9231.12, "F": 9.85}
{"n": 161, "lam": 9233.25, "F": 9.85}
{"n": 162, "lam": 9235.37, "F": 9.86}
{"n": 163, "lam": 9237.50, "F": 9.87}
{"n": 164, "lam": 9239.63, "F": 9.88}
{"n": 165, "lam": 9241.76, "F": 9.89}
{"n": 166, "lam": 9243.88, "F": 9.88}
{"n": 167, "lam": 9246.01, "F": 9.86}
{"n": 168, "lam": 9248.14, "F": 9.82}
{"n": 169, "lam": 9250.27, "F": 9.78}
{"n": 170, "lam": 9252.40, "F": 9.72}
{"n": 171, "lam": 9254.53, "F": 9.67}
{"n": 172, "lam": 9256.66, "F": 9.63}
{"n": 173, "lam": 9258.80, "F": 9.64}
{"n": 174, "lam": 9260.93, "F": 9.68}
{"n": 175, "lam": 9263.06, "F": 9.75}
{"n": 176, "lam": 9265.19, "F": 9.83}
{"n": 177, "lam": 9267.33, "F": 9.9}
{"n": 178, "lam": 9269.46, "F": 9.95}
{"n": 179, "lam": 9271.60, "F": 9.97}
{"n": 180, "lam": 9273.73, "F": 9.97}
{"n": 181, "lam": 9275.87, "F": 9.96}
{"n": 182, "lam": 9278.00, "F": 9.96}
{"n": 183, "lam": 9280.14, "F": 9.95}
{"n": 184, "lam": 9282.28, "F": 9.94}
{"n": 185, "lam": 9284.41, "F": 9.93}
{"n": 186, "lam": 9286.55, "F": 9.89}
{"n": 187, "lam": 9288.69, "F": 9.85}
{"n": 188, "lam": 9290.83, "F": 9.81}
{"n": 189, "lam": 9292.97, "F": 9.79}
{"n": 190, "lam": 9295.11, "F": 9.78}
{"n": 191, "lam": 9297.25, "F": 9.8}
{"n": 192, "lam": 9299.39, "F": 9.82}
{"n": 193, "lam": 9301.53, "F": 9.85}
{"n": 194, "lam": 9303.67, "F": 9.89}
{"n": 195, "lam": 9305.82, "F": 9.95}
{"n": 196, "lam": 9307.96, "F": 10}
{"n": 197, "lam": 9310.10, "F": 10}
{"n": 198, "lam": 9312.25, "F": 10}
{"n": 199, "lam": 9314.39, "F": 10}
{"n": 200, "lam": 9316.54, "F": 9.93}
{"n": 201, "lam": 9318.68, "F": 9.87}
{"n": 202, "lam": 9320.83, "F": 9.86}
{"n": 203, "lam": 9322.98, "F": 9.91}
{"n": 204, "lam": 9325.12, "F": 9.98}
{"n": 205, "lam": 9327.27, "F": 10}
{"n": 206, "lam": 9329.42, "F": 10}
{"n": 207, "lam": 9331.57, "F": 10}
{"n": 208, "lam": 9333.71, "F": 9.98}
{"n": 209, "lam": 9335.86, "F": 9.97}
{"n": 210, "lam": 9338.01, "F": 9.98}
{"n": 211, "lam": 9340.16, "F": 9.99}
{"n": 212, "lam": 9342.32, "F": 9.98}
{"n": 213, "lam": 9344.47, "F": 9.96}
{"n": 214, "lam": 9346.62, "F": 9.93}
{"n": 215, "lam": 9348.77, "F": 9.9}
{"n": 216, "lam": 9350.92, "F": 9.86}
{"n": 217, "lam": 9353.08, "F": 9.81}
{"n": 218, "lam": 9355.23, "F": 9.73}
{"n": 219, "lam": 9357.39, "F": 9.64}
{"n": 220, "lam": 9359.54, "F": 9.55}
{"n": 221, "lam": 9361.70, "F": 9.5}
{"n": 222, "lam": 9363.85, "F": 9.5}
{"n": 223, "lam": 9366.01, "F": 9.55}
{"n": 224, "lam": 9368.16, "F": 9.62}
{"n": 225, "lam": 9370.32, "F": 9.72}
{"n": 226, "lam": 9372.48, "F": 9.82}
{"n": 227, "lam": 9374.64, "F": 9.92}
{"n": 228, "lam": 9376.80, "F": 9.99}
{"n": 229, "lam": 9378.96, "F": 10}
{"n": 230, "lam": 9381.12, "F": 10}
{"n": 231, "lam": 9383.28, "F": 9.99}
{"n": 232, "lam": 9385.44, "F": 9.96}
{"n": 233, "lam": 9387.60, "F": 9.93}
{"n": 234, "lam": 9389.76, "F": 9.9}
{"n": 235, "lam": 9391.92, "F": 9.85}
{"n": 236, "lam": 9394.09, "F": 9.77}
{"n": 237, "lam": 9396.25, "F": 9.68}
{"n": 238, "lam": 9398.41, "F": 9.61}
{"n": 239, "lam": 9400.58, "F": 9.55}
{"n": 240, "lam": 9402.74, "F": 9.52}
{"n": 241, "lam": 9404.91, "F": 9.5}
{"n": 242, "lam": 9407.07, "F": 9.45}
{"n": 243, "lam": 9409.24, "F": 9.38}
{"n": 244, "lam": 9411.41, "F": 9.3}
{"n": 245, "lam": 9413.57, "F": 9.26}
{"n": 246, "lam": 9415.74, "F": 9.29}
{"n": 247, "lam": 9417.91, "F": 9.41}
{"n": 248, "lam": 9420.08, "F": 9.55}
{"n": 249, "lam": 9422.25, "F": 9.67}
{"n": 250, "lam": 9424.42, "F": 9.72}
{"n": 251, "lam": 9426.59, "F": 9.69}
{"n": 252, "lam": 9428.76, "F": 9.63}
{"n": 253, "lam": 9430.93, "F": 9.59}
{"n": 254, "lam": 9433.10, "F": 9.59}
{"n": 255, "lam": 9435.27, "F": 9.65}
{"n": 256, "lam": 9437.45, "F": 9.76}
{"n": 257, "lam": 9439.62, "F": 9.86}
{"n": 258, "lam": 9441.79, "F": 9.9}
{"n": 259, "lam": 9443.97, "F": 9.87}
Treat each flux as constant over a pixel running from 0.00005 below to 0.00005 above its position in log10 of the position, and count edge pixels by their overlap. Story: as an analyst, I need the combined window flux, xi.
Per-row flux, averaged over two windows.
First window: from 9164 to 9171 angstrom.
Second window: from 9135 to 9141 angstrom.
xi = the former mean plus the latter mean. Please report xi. 20.2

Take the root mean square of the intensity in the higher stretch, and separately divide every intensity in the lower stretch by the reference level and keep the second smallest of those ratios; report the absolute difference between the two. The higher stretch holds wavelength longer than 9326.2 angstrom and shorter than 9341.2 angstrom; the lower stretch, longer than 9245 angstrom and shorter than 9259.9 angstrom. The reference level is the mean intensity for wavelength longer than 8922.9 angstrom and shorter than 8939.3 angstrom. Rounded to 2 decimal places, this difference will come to 9.06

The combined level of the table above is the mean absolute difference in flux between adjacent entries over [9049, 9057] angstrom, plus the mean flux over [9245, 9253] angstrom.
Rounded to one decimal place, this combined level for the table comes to 9.8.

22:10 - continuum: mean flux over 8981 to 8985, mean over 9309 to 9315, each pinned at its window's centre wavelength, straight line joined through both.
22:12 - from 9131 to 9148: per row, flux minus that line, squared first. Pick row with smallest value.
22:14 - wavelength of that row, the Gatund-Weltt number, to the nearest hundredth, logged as 9131.76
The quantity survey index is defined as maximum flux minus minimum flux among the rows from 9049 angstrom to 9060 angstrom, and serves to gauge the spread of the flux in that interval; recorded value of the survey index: 0.10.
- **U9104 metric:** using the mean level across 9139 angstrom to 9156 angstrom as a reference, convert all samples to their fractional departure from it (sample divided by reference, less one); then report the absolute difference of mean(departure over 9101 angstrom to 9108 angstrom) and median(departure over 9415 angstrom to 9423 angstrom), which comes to 0.072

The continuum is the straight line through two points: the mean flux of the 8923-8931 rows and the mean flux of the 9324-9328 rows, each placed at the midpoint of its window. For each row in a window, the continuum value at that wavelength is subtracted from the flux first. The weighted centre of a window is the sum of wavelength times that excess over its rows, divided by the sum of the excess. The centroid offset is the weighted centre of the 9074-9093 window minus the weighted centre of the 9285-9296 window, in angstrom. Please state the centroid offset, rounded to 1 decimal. -206.2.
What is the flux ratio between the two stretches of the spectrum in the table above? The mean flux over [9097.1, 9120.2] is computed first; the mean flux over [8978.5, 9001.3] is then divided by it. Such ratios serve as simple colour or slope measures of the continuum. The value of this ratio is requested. 1.02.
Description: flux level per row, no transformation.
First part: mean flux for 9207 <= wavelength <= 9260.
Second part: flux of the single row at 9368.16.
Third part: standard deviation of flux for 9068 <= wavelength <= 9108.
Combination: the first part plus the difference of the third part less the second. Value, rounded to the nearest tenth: 0.4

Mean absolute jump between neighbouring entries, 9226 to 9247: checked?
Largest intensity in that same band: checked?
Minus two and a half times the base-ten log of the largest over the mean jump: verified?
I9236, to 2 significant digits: -7.0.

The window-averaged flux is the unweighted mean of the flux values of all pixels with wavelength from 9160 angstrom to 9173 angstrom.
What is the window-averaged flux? 10.1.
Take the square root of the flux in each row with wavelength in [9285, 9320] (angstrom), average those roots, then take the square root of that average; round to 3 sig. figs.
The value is 1.77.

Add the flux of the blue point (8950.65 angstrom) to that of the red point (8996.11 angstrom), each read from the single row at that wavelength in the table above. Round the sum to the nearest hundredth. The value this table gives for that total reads 20.60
